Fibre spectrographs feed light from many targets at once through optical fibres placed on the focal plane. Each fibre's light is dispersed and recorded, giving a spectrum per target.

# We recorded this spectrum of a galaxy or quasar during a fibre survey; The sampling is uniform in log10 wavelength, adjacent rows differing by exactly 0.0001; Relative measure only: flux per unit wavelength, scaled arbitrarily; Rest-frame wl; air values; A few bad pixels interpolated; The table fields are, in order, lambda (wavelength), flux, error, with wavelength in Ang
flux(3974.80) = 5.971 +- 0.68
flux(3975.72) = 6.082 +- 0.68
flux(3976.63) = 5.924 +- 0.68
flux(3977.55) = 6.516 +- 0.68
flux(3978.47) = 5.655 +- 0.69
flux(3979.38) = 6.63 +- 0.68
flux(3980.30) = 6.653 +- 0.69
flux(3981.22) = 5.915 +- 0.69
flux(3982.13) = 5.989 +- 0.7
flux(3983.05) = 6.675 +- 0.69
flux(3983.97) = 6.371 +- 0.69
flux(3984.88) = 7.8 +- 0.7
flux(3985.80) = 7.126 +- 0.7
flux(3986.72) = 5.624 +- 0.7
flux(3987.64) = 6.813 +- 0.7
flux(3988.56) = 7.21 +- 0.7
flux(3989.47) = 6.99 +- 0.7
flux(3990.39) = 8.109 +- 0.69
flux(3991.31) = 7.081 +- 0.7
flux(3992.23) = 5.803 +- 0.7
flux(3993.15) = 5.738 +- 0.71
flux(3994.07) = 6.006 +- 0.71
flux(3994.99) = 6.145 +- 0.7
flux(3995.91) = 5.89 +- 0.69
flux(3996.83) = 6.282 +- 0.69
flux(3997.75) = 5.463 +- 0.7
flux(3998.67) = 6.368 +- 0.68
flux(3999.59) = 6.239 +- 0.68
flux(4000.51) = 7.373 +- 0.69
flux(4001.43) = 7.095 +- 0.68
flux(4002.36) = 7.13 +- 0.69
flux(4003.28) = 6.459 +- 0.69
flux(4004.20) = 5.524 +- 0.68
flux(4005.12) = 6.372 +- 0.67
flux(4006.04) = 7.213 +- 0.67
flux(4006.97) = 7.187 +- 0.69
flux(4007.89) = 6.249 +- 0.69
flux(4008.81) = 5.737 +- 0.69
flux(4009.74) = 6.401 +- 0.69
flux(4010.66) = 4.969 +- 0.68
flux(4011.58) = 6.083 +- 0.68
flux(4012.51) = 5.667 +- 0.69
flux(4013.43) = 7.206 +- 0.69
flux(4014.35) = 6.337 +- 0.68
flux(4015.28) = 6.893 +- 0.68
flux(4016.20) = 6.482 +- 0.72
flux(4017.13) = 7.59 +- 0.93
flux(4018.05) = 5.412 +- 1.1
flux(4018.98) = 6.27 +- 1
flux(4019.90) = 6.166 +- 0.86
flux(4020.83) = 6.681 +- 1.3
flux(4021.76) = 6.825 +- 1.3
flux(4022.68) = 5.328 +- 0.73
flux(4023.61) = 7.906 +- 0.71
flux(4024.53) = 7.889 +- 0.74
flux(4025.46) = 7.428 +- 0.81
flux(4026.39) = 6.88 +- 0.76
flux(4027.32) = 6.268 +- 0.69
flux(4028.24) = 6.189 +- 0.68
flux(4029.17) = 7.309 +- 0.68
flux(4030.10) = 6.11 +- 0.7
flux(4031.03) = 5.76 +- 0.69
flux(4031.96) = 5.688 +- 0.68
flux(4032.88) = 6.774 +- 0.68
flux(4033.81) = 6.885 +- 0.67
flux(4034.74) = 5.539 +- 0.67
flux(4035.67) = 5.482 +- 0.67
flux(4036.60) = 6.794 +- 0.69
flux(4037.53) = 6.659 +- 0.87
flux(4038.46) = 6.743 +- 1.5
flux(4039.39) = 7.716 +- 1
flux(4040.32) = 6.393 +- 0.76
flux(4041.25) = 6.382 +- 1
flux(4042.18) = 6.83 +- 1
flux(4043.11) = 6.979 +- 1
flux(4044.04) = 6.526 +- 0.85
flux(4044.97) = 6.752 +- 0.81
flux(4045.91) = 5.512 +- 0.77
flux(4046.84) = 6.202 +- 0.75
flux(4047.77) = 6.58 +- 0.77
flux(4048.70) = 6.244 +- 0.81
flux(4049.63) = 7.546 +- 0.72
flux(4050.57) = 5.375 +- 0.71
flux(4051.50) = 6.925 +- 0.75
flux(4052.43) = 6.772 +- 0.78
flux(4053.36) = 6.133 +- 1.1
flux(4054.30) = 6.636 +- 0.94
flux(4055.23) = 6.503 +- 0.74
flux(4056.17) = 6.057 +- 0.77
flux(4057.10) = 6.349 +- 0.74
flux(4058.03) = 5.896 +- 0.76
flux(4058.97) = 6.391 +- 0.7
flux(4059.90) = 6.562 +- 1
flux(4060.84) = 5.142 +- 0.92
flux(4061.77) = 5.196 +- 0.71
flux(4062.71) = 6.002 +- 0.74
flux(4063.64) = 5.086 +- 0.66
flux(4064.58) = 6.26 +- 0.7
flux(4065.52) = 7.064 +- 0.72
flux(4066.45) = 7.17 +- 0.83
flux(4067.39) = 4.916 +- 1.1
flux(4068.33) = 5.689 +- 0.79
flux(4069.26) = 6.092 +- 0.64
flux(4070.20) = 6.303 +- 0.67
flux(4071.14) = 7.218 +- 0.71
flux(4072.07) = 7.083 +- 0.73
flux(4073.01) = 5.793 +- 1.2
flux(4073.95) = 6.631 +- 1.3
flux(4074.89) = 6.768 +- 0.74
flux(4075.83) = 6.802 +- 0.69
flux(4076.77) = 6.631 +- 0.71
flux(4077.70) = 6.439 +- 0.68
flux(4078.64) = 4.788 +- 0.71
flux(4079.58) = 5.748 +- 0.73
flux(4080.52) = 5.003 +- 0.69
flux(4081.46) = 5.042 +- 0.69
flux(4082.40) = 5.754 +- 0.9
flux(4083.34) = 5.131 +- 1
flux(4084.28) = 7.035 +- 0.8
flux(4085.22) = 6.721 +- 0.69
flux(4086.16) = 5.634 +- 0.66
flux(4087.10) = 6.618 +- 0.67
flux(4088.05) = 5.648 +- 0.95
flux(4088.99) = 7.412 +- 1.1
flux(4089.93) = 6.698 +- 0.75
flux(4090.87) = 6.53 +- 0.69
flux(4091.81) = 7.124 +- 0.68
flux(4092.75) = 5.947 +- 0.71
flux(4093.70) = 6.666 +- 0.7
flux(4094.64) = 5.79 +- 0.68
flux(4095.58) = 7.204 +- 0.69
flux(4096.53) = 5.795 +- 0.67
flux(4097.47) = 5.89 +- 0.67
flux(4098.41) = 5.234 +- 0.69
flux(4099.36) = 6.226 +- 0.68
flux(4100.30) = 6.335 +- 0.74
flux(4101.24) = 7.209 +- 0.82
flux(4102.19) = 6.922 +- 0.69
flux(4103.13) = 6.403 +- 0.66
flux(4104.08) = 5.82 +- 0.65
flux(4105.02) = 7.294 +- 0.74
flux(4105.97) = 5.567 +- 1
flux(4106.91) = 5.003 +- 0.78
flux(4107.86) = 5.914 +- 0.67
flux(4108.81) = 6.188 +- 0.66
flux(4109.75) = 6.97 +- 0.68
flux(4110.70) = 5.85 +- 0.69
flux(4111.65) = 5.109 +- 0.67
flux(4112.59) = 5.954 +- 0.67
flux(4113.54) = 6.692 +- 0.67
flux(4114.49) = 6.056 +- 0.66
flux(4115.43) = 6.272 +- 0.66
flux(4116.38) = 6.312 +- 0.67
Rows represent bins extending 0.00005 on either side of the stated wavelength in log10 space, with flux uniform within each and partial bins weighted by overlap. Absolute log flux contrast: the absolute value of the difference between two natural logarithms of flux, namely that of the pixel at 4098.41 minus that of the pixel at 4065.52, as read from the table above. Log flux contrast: 0.30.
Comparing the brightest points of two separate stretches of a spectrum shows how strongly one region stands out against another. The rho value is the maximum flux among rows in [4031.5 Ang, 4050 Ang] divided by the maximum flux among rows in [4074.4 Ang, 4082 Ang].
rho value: 1.13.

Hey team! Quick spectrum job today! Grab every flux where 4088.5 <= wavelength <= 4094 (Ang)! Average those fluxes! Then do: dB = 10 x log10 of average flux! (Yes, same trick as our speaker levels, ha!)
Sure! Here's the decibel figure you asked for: 8.28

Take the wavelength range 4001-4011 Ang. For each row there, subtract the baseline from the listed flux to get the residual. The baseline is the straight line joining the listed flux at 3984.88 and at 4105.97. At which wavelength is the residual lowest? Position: 4010.66 Ang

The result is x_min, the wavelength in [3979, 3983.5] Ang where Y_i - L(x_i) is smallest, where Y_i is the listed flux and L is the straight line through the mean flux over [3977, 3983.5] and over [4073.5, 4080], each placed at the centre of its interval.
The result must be 3981.22 Ang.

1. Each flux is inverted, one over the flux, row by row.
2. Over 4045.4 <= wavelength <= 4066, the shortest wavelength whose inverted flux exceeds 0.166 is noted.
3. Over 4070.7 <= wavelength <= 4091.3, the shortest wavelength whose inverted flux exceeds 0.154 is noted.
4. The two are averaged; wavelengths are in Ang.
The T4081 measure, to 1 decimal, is 4059.5 Ang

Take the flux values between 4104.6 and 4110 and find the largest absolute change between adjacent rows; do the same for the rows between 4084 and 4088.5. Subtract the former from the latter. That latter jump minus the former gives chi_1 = -0.64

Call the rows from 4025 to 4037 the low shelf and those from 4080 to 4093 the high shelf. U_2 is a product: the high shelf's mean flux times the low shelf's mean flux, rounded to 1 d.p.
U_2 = 39.4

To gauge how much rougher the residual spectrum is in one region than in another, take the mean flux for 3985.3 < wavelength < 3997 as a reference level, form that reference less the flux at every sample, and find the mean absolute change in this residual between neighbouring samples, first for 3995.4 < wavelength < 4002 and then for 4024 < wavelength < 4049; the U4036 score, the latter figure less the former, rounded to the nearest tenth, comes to 0.0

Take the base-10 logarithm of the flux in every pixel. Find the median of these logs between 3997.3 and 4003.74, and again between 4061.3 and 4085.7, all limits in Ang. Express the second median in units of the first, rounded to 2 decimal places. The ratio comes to 0.98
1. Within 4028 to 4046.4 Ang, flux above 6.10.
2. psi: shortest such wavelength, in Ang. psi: 4028.24 Ang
